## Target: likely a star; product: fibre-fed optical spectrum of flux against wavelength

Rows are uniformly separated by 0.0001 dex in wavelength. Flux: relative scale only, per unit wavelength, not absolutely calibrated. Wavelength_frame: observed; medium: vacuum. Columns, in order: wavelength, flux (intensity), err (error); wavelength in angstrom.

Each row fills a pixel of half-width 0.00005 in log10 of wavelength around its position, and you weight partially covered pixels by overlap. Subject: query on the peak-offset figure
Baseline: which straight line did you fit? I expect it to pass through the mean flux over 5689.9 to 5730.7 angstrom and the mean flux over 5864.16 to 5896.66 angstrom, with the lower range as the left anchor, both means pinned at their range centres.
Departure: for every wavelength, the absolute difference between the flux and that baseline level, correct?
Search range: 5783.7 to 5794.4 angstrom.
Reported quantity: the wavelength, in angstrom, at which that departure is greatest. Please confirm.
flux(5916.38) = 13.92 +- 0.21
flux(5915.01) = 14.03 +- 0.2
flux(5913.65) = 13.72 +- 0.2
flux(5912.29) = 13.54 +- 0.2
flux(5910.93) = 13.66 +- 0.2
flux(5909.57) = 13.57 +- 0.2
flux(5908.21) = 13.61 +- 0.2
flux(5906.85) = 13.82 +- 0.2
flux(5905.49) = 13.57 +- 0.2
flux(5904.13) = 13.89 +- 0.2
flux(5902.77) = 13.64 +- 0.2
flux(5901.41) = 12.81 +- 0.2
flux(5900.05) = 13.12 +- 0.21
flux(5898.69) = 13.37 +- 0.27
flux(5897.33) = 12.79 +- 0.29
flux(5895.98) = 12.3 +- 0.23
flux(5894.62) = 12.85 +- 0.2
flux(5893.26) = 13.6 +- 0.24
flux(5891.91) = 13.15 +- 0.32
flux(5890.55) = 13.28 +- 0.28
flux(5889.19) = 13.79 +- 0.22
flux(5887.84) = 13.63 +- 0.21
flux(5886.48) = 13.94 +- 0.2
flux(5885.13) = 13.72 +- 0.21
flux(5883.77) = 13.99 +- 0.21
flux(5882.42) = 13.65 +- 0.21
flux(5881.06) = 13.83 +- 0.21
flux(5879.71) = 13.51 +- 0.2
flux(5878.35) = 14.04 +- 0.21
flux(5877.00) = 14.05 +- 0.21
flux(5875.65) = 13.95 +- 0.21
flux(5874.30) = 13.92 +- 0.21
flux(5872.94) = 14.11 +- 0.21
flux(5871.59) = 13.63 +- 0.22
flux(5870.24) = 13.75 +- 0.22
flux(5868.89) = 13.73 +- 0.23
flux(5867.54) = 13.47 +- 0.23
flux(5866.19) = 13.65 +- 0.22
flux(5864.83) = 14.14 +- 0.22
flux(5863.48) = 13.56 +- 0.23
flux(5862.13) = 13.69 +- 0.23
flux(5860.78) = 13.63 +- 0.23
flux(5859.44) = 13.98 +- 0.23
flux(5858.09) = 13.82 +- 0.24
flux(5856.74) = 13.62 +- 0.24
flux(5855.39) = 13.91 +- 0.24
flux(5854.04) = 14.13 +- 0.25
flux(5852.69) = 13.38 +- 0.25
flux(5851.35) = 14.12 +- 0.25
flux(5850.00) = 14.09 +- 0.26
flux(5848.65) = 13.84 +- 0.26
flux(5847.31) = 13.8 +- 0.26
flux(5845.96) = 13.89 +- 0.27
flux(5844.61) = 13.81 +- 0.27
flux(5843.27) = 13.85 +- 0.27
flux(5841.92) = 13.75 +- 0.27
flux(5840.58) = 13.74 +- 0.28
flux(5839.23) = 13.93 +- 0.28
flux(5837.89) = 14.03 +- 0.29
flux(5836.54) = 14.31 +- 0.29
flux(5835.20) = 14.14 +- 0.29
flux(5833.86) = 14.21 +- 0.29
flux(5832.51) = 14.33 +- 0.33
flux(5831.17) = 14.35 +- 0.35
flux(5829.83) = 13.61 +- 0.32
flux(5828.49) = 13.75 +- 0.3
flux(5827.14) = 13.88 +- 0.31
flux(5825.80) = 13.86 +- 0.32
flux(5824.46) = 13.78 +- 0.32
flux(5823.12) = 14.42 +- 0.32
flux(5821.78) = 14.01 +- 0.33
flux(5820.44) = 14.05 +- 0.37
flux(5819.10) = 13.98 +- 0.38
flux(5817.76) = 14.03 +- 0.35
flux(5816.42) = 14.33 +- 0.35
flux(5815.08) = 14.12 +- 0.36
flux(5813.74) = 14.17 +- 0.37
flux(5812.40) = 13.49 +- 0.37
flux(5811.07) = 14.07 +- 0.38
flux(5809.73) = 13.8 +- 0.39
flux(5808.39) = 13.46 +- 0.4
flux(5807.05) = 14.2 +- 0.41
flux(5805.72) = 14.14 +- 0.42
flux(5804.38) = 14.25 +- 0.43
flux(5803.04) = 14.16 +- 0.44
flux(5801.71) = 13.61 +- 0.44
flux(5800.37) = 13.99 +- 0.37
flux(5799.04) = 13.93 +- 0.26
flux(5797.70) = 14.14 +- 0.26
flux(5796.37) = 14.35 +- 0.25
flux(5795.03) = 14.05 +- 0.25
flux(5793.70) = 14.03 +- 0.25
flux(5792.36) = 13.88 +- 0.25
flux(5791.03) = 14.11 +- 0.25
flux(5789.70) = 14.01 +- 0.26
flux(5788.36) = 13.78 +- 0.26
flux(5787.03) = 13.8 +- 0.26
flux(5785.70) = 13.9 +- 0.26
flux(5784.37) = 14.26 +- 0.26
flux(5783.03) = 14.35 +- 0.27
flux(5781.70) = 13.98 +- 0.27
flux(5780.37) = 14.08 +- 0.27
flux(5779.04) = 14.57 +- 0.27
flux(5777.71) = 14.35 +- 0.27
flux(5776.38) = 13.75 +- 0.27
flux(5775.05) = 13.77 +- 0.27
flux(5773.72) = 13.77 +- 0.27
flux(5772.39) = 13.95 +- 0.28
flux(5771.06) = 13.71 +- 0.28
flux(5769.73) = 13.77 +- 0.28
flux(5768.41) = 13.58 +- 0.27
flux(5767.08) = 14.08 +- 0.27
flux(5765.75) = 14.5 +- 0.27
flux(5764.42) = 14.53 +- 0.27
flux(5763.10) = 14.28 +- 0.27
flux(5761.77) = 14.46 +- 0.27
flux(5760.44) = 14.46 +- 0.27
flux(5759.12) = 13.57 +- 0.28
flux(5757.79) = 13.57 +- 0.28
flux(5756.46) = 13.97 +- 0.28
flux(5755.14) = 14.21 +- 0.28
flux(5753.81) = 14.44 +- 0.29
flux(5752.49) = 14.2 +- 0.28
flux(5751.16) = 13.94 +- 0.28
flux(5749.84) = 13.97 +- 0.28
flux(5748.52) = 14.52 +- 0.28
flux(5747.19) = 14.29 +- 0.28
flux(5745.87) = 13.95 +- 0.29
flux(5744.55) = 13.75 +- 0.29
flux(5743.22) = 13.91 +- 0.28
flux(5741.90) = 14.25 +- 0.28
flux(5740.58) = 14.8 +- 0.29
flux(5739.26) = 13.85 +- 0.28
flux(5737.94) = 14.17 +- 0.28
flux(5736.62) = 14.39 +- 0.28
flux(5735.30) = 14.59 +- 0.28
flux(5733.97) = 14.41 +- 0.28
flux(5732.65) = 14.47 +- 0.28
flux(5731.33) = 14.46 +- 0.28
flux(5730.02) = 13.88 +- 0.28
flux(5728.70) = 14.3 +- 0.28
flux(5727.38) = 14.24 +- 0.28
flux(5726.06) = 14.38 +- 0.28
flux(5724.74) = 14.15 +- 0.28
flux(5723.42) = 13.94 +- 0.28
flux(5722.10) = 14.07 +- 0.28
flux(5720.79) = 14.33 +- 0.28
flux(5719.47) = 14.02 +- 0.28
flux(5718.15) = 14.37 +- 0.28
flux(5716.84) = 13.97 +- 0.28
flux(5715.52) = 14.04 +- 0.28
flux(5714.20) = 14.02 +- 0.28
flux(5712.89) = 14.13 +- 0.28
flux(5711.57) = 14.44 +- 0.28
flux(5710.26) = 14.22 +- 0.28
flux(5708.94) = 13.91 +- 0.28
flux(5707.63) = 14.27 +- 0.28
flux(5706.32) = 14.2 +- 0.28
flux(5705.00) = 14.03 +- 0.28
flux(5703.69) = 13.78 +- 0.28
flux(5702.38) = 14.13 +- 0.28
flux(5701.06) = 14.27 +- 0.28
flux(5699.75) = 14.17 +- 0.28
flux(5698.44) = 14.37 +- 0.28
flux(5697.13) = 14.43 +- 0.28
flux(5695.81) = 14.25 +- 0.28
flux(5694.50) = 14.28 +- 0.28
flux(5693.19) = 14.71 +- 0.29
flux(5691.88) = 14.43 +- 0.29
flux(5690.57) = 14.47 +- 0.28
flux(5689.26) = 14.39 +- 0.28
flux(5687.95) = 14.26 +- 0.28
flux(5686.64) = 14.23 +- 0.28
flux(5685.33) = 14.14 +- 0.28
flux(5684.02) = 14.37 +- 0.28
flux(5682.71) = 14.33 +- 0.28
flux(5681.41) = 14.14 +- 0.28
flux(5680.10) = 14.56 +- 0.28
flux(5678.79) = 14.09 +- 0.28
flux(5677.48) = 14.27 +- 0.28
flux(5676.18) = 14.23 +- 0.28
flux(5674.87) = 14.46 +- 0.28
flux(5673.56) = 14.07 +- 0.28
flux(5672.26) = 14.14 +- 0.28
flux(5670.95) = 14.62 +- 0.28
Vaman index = 5784.37 angstrom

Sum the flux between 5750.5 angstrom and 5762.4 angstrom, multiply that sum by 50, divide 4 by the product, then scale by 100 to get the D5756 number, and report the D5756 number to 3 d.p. 0.063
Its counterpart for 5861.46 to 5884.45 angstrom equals 0.034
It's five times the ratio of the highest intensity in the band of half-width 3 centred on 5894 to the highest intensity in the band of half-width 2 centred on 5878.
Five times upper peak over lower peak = 4.84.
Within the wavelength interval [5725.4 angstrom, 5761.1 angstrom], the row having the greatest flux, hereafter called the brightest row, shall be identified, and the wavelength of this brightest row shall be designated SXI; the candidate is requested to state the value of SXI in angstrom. 5740.58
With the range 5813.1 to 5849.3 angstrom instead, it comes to 5823.12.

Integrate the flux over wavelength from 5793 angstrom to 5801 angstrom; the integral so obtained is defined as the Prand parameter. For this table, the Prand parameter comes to 113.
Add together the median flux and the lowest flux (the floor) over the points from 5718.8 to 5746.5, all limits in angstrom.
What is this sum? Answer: 28.0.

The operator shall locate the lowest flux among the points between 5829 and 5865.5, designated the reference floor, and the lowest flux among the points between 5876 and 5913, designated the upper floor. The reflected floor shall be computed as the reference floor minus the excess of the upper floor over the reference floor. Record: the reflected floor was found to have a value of 14.5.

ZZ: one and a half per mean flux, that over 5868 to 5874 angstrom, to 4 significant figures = 0.1087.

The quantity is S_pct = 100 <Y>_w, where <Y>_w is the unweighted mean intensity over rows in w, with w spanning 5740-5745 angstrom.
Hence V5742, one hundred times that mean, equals 1418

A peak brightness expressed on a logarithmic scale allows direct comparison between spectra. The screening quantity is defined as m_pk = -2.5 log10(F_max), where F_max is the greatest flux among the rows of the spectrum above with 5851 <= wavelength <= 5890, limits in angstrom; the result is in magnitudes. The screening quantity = -2.88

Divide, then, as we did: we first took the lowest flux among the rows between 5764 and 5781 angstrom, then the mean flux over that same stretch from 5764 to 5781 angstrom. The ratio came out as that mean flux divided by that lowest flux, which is 1.03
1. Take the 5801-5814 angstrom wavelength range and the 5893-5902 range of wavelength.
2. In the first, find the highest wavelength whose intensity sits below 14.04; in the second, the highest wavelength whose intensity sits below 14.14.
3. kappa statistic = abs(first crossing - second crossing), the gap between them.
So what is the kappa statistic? 89.0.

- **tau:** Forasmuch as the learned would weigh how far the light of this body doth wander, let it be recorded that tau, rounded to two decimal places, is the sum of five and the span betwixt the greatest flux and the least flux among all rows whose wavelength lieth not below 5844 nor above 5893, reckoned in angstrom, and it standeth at 5.99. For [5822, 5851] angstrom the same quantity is 5.81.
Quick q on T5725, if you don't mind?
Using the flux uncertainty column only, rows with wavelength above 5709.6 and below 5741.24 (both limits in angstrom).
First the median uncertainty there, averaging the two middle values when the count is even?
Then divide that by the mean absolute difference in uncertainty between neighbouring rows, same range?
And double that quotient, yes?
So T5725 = 1288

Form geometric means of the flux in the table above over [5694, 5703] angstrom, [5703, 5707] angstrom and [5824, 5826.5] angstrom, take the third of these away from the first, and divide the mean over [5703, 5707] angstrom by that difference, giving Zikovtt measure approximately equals 31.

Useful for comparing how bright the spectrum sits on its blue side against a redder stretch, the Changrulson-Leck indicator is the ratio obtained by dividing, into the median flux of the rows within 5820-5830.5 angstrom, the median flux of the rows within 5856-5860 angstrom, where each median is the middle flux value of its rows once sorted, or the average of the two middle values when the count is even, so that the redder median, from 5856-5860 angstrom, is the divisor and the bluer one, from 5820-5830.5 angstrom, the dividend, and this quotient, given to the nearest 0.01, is 1.00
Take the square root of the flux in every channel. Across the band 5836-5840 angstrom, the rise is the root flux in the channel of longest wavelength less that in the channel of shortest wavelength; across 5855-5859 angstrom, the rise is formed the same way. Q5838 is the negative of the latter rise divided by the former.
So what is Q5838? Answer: 0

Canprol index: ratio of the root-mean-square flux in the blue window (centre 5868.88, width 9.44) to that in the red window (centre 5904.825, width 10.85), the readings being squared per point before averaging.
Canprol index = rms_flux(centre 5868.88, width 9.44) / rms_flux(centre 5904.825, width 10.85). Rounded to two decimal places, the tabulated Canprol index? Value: 1.02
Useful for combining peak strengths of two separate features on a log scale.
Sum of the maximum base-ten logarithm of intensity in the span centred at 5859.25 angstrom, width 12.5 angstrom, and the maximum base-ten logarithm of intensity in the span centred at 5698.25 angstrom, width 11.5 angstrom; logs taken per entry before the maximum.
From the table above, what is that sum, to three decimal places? 2.318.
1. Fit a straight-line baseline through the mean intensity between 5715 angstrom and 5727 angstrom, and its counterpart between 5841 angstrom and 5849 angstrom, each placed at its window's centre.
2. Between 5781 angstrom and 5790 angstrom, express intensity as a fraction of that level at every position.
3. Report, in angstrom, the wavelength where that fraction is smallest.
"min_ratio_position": 5788.36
